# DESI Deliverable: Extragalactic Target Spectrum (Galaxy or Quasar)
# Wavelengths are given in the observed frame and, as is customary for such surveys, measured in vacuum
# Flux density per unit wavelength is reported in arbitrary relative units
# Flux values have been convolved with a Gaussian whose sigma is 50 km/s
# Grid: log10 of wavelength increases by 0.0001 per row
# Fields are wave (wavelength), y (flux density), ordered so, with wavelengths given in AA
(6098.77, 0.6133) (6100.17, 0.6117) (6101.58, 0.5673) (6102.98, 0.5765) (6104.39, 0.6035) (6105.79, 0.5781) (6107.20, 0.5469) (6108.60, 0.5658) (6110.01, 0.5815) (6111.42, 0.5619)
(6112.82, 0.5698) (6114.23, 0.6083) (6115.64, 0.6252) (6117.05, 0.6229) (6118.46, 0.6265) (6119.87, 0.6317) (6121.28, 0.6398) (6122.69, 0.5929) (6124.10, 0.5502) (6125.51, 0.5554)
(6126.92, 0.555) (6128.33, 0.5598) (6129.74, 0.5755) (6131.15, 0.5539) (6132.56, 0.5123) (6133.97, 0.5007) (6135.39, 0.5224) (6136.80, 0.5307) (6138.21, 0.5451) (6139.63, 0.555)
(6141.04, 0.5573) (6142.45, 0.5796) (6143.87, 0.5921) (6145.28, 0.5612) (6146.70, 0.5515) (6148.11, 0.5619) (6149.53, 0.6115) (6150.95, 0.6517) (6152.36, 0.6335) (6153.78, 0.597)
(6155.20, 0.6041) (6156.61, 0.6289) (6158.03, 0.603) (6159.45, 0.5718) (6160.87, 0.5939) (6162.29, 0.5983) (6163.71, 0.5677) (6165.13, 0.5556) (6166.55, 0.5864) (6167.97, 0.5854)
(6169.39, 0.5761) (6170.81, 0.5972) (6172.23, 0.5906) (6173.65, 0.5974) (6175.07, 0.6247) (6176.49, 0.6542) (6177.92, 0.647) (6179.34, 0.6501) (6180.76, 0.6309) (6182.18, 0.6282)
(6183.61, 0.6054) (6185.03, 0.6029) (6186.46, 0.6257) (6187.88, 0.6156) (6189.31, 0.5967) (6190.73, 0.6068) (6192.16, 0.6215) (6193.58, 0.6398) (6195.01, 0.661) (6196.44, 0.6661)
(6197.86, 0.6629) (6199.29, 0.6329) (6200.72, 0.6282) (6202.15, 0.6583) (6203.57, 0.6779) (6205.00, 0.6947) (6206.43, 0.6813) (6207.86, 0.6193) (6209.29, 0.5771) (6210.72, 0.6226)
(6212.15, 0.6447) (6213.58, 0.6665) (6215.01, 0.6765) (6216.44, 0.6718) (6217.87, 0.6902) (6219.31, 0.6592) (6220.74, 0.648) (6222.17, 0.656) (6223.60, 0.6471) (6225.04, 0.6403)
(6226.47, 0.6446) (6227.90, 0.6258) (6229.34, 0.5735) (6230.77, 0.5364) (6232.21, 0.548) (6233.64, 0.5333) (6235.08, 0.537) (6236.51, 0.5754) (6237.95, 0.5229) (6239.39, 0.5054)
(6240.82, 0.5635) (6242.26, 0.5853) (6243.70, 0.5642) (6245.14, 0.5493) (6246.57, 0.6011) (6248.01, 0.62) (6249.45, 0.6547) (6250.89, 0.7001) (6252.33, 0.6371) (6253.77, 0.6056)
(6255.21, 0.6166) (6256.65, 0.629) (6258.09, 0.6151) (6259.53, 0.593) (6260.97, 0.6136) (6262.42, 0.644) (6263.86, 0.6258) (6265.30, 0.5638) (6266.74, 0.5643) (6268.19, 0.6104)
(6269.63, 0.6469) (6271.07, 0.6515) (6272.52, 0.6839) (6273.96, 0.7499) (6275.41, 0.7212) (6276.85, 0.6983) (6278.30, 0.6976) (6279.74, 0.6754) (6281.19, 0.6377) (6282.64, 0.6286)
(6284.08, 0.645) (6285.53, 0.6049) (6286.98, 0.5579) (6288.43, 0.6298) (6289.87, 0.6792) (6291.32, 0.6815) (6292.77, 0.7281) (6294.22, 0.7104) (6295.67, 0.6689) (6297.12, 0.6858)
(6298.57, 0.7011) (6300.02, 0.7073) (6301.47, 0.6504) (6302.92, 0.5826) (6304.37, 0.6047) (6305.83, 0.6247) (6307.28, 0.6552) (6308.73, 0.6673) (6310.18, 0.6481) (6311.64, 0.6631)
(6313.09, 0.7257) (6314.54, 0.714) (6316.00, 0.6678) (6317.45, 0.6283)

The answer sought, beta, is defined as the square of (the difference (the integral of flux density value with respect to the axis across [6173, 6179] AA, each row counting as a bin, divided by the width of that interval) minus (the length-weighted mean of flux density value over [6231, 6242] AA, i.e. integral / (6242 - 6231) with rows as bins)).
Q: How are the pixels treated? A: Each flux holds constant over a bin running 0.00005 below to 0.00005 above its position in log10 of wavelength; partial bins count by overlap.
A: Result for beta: 0.008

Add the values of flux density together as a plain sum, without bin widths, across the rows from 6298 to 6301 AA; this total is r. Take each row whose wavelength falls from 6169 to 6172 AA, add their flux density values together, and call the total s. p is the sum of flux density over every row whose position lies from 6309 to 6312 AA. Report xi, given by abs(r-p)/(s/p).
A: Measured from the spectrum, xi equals 0.11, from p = 1.31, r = 1.41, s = 1.17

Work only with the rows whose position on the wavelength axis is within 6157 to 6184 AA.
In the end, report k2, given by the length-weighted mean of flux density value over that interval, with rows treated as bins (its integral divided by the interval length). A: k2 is 0.604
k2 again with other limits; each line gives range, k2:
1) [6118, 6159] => 0.577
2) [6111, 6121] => 0.609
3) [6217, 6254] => 0.601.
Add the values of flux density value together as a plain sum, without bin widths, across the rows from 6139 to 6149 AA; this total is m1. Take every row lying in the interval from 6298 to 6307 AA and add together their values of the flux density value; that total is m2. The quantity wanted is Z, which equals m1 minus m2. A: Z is 0.1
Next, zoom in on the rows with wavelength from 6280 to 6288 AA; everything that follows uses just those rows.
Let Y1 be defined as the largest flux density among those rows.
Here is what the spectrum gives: 0.645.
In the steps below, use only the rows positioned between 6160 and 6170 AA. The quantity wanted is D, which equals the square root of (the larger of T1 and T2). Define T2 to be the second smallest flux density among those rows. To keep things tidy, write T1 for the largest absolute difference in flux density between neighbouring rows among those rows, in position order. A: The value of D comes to 0.753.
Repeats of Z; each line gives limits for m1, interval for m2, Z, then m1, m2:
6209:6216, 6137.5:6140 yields 2.1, 3.2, 1.10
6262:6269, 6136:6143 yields 0.2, 3.0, 2.77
